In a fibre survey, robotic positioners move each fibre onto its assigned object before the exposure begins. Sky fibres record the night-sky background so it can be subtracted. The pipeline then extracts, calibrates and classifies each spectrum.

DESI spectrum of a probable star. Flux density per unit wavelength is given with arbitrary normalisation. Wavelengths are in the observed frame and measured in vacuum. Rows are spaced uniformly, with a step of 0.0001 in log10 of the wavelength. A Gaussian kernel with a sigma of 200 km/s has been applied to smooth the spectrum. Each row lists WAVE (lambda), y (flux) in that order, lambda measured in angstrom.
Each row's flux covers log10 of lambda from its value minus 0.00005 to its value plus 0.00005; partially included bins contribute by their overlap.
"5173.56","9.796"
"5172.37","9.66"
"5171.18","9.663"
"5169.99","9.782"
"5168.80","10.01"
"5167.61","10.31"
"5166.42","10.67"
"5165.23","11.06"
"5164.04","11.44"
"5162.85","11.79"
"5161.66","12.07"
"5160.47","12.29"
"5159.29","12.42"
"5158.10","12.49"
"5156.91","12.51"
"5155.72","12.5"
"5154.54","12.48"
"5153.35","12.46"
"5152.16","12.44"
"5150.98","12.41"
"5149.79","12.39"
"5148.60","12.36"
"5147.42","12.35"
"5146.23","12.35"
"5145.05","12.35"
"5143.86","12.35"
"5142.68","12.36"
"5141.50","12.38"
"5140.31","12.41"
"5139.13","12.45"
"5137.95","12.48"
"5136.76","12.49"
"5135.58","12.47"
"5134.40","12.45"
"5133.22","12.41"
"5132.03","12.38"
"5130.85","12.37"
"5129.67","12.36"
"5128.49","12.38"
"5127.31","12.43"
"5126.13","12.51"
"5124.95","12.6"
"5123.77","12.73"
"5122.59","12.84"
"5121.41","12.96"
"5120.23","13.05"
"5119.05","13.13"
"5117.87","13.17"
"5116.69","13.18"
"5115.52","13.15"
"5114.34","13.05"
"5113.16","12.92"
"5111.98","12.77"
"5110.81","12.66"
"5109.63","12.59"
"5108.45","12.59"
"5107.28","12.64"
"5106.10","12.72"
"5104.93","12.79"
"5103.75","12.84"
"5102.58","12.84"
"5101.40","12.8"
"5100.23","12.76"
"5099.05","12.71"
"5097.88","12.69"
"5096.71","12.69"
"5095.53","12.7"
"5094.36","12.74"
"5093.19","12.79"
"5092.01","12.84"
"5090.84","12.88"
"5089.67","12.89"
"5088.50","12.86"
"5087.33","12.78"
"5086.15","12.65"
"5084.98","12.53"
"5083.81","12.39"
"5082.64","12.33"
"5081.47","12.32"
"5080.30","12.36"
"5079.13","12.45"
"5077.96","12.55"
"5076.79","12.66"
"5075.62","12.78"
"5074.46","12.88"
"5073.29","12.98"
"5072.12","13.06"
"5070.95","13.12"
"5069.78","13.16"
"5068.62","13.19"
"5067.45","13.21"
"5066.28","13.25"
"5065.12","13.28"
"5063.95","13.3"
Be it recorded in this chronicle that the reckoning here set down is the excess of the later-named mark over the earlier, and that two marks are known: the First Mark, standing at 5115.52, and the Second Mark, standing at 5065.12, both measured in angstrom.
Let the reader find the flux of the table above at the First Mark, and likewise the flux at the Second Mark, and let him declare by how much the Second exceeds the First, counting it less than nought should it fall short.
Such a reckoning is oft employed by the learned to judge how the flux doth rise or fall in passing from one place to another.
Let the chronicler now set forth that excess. 0.13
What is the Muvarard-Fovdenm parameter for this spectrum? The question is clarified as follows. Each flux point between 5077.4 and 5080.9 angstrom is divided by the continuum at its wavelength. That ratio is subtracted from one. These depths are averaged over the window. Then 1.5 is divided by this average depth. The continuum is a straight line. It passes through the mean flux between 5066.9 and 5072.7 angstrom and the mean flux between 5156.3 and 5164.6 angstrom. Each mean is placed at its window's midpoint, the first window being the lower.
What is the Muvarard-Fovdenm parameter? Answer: 33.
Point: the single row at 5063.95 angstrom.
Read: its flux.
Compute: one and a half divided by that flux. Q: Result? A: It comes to 0.113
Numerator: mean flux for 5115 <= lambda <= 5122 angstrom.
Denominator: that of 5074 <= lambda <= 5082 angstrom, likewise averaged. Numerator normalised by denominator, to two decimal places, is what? 1.04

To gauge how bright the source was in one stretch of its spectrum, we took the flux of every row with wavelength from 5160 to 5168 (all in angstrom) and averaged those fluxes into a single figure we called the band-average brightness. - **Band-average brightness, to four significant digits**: 11.38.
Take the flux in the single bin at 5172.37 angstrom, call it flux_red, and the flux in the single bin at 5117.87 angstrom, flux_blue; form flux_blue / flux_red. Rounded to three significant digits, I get 1.36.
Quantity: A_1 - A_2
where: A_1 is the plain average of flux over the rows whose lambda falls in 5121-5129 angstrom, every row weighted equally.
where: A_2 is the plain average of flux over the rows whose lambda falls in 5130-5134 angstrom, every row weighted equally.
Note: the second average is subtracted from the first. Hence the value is 0.25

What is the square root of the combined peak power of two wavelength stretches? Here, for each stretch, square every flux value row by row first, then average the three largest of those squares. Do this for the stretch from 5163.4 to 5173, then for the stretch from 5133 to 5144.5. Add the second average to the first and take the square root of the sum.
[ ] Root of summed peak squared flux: 16.7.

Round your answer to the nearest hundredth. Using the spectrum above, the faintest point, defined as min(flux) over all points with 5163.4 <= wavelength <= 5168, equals 10.31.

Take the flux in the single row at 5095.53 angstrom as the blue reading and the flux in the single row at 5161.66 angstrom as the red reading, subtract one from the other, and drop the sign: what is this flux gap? 0.6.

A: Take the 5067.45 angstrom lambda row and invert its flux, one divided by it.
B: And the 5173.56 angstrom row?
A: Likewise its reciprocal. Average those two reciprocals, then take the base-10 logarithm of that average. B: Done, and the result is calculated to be -1.051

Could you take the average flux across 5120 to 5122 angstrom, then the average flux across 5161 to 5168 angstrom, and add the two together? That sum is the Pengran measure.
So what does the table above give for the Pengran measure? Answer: 24.2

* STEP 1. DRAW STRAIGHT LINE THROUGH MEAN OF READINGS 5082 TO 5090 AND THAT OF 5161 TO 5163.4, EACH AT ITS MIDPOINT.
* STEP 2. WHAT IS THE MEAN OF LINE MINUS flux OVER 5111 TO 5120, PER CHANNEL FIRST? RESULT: -0.69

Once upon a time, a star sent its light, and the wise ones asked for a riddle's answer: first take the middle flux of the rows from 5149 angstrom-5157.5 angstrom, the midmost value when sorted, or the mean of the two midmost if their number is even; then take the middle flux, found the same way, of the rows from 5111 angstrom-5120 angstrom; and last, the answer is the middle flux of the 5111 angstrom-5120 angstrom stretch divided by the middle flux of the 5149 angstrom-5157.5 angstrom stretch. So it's 1.054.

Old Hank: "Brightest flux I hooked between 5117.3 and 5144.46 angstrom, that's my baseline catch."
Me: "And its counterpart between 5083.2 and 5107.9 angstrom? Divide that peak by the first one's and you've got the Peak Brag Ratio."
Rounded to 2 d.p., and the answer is 0.98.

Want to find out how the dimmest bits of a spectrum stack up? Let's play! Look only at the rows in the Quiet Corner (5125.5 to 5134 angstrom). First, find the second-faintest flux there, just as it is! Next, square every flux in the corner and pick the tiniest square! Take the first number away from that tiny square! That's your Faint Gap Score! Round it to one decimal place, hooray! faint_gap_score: 140.4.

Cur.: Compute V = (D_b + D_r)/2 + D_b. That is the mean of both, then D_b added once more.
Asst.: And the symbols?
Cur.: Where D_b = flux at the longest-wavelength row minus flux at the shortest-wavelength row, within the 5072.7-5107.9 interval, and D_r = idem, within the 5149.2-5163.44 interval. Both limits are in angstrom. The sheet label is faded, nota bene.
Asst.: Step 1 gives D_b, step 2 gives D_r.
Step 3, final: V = -0.8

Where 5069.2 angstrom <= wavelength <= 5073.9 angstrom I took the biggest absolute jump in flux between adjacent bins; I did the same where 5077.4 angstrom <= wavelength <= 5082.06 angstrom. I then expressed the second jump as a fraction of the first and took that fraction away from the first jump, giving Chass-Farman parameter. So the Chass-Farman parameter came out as -1.17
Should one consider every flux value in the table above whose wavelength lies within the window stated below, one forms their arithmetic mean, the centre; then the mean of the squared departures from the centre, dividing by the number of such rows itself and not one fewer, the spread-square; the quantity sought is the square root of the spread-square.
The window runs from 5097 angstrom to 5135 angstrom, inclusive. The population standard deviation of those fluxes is 0.25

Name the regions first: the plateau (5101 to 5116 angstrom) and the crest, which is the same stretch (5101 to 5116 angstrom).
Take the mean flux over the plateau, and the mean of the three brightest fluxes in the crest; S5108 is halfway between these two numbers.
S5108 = 12.9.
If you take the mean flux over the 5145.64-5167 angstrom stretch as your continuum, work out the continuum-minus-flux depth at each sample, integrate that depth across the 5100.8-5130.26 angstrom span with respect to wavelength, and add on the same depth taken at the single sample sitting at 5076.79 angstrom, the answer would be -20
